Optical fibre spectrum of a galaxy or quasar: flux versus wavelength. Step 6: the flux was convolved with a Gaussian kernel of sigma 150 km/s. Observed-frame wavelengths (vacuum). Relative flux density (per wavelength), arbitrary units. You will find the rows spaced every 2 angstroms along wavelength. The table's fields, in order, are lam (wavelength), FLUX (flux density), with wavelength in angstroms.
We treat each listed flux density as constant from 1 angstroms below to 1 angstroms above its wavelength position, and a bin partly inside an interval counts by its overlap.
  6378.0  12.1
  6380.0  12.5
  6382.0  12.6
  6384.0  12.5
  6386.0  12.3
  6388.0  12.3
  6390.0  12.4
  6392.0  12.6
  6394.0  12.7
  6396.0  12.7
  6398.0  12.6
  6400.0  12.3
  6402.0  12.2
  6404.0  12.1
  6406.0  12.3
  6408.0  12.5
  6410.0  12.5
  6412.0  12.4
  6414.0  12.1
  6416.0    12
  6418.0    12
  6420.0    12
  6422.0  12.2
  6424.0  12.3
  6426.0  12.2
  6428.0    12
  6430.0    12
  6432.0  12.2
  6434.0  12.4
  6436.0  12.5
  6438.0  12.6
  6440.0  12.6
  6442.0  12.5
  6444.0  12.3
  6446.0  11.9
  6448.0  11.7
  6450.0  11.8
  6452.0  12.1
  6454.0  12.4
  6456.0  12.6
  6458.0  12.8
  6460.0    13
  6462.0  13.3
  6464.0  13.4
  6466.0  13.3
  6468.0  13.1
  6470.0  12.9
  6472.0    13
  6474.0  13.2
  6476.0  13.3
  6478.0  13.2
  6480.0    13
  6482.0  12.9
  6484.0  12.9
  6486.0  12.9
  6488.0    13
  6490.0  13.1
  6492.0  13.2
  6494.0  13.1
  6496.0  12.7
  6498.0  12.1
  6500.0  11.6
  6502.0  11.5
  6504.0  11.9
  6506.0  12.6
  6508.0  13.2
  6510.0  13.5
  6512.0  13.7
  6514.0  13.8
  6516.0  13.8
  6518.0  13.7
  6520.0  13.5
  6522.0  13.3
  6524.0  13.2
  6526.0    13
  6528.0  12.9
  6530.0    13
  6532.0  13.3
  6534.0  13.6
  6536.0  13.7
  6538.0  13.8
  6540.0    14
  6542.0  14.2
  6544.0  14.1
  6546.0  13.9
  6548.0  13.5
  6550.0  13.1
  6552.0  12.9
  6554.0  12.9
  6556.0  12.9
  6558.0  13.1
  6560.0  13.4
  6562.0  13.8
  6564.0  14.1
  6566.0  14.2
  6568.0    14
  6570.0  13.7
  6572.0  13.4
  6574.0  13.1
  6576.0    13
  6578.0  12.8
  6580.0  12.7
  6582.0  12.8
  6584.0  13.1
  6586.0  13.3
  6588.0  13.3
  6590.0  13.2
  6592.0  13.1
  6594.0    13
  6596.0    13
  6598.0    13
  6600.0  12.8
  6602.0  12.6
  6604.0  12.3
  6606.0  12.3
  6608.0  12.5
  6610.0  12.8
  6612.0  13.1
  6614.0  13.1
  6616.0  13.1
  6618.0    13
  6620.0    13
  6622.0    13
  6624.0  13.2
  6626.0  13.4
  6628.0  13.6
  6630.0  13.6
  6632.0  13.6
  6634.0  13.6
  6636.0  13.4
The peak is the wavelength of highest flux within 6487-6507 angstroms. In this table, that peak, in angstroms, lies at 6492.0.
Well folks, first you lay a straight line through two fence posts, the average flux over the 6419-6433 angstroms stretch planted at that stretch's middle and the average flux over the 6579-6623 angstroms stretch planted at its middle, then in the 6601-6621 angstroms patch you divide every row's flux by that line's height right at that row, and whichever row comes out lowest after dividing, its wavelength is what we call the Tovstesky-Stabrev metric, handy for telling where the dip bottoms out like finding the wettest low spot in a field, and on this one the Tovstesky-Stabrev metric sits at 6606.0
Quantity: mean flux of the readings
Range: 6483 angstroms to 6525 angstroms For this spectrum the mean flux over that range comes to 13.0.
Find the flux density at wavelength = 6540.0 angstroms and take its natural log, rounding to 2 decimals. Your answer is 2.64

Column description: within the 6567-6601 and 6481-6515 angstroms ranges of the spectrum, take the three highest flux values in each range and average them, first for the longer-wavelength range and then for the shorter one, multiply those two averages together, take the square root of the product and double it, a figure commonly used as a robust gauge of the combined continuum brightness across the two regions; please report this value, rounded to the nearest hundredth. 27.37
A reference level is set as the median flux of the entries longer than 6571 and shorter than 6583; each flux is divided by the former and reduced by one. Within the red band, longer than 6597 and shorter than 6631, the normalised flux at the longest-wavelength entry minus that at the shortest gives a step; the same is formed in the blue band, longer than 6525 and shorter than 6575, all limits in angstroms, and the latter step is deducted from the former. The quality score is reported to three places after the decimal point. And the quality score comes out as 0.039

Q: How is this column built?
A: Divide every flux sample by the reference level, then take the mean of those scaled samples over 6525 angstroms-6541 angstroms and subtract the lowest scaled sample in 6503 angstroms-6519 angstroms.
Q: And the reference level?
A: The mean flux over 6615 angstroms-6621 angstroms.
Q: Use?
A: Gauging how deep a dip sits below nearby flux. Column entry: 0.12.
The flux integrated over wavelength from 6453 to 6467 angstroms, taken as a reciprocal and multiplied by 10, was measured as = 0.06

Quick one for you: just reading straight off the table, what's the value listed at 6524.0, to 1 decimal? 13.2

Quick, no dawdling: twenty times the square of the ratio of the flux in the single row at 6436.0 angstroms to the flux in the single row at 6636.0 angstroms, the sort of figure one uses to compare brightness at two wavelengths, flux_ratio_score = 17.4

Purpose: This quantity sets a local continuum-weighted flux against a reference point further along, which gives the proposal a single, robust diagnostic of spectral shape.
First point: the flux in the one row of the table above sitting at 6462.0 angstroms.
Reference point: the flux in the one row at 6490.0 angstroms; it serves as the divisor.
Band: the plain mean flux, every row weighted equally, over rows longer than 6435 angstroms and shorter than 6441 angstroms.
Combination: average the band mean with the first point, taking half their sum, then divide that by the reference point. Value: 0.99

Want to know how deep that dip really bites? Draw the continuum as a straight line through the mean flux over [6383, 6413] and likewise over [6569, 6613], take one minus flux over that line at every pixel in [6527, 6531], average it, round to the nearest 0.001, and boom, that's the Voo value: -0.013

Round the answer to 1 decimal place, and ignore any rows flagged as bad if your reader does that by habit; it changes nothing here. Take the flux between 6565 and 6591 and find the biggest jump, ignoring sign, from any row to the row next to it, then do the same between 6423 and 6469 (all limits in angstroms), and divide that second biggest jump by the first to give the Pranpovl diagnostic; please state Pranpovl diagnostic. 1.3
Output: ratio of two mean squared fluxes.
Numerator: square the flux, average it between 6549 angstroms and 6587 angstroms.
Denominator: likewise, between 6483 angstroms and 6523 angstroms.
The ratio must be 1.05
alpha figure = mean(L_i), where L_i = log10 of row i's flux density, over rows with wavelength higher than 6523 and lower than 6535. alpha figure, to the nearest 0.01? 1.12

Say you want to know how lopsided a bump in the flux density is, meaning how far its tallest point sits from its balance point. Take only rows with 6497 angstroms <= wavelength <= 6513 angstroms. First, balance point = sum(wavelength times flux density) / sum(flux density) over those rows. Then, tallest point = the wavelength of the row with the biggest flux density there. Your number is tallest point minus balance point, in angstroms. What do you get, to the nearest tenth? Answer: 6.7 angstroms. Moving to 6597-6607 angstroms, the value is -3.9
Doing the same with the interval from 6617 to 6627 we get 4.0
